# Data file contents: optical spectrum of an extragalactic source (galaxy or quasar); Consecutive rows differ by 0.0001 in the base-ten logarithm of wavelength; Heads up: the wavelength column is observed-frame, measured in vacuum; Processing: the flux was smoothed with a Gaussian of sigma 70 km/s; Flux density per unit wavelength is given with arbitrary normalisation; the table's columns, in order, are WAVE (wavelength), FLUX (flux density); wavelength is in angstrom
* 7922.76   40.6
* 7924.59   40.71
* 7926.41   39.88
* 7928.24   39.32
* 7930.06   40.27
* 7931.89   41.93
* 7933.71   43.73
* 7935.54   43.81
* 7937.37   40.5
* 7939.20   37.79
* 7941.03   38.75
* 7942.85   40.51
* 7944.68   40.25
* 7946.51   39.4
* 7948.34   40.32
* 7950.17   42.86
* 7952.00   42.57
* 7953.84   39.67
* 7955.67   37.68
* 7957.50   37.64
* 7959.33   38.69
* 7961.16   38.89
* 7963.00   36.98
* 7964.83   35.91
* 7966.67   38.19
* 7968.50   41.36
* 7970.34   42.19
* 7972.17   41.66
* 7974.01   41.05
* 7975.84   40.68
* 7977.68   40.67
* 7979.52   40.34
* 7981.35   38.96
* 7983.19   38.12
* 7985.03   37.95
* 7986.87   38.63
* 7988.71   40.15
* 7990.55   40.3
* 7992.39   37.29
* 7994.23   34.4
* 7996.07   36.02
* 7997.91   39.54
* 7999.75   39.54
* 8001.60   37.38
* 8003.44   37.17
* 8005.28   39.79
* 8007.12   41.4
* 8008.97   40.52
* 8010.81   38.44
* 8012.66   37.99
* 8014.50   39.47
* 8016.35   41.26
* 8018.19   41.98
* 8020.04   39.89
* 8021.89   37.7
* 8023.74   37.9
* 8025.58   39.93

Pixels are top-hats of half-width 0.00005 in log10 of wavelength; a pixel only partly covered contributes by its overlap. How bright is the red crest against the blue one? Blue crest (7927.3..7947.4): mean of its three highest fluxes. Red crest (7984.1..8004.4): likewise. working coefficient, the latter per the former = 0.927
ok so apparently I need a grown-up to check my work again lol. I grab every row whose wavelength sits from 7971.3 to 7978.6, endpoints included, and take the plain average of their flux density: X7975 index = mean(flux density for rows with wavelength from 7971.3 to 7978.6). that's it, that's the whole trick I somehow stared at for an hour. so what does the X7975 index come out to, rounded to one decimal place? 41.0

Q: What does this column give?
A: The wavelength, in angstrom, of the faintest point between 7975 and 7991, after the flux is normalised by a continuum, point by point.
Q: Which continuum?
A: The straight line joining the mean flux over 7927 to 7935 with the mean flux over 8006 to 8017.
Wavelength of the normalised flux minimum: 7985.03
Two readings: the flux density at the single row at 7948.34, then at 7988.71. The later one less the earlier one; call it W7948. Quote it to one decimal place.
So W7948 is -0.2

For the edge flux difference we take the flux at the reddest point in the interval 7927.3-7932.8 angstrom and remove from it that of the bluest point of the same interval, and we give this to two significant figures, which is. 2.6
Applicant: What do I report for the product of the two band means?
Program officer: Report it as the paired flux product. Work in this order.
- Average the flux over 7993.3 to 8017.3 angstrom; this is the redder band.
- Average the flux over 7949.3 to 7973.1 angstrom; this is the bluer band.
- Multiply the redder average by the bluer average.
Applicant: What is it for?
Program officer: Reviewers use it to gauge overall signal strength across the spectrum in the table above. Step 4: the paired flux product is 1530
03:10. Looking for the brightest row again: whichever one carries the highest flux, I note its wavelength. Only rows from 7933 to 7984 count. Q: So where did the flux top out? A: 7935.54 angstrom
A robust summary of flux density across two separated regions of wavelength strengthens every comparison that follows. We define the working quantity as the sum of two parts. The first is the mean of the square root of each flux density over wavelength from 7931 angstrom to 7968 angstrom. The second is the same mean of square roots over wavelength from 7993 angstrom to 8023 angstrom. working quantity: 12.5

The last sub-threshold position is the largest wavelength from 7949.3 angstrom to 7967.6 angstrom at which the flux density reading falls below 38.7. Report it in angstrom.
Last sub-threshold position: 7966.67 angstrom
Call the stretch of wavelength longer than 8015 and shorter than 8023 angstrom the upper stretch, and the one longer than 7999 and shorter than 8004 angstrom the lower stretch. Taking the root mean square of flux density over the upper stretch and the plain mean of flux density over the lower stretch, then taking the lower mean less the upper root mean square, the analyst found -2.2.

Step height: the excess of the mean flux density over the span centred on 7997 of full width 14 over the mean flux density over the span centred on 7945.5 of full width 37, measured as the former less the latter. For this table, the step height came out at -2.4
